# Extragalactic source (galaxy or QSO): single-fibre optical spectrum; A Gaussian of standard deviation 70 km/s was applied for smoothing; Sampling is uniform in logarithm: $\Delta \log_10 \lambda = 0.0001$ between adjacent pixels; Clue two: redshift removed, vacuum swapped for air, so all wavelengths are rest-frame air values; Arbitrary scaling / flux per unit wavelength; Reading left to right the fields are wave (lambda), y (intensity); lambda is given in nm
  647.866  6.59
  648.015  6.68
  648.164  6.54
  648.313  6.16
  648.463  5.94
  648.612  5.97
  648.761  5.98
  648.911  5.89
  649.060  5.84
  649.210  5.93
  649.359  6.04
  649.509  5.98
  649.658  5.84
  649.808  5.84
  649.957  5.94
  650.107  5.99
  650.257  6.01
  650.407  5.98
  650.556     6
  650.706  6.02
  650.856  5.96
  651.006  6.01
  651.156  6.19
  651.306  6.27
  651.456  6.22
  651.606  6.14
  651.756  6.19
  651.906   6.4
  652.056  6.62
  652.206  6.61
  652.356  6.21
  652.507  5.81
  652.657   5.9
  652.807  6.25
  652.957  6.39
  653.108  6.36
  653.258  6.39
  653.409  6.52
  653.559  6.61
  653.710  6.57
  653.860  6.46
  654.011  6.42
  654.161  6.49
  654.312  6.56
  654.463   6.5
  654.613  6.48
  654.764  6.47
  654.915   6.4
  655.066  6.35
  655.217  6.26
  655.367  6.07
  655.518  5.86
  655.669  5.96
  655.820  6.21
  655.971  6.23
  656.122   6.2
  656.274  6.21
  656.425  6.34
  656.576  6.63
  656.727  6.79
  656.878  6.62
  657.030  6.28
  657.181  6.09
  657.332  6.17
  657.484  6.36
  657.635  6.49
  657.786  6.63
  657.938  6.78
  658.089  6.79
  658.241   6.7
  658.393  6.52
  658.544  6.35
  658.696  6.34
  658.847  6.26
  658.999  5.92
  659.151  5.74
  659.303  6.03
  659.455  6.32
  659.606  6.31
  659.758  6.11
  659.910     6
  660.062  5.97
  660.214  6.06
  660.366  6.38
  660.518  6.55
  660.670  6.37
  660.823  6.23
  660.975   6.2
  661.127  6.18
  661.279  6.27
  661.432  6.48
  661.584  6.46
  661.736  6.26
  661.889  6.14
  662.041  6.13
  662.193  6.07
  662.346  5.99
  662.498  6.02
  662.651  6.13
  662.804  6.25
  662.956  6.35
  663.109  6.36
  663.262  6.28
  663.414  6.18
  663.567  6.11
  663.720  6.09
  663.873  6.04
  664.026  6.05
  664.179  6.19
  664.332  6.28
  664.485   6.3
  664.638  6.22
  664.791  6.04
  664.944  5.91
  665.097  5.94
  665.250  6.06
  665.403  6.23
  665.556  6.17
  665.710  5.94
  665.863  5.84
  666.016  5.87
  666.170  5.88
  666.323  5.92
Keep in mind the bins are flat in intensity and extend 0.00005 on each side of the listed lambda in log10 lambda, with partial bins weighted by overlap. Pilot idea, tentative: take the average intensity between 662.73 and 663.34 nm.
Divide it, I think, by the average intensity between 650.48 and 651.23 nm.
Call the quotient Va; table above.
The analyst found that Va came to 1.05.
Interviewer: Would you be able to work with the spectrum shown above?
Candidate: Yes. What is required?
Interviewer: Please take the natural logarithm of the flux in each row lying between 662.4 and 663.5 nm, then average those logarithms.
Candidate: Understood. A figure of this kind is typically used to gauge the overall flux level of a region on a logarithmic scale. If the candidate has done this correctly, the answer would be 1.828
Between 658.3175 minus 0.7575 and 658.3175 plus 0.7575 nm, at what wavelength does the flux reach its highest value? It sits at 658.089 nm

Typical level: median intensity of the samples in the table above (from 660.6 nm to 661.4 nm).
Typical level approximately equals 6.23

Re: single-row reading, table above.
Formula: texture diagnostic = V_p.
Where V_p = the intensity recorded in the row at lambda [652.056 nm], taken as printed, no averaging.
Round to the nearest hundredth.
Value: 6.62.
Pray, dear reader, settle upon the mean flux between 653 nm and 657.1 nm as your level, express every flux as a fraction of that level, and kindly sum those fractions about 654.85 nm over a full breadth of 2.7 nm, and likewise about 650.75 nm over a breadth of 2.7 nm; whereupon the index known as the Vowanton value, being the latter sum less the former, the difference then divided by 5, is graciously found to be -0.14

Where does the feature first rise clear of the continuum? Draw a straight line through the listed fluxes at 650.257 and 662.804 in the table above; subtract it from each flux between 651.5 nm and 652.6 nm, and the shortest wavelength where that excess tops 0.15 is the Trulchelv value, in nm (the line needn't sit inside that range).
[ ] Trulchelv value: 651.756 nm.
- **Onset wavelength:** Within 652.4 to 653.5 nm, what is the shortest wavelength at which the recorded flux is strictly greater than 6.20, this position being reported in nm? 652.807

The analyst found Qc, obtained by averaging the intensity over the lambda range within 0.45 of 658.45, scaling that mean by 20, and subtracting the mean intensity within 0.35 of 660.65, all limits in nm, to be 124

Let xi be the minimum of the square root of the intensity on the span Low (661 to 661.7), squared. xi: 6.18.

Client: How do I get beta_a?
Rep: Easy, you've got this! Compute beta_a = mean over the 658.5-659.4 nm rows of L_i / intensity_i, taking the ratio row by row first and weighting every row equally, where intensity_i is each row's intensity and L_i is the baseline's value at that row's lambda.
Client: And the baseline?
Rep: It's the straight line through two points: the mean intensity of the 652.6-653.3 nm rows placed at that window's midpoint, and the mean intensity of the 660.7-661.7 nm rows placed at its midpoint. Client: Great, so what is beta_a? 1.03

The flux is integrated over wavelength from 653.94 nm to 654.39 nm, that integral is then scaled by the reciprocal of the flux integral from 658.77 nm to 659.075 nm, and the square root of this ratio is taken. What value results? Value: 1.3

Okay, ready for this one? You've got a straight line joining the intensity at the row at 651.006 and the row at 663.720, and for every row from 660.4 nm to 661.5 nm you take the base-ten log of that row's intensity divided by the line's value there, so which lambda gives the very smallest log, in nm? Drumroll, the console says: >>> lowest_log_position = 661.127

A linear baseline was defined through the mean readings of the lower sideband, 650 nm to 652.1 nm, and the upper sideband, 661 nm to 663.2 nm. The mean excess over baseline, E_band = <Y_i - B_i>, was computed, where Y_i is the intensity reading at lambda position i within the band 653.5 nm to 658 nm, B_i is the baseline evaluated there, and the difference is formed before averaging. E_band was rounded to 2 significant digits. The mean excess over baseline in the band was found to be 0.21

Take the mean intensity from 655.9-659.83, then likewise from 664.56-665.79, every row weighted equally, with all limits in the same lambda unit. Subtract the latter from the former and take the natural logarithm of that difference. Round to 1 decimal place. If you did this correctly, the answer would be -1.2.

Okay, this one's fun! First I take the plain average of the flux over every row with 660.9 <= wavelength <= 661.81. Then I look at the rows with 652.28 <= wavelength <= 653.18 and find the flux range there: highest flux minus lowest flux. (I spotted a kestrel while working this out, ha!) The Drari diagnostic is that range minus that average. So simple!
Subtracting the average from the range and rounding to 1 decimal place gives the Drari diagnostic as -5.7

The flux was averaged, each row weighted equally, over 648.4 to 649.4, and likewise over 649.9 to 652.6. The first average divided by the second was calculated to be 0.97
